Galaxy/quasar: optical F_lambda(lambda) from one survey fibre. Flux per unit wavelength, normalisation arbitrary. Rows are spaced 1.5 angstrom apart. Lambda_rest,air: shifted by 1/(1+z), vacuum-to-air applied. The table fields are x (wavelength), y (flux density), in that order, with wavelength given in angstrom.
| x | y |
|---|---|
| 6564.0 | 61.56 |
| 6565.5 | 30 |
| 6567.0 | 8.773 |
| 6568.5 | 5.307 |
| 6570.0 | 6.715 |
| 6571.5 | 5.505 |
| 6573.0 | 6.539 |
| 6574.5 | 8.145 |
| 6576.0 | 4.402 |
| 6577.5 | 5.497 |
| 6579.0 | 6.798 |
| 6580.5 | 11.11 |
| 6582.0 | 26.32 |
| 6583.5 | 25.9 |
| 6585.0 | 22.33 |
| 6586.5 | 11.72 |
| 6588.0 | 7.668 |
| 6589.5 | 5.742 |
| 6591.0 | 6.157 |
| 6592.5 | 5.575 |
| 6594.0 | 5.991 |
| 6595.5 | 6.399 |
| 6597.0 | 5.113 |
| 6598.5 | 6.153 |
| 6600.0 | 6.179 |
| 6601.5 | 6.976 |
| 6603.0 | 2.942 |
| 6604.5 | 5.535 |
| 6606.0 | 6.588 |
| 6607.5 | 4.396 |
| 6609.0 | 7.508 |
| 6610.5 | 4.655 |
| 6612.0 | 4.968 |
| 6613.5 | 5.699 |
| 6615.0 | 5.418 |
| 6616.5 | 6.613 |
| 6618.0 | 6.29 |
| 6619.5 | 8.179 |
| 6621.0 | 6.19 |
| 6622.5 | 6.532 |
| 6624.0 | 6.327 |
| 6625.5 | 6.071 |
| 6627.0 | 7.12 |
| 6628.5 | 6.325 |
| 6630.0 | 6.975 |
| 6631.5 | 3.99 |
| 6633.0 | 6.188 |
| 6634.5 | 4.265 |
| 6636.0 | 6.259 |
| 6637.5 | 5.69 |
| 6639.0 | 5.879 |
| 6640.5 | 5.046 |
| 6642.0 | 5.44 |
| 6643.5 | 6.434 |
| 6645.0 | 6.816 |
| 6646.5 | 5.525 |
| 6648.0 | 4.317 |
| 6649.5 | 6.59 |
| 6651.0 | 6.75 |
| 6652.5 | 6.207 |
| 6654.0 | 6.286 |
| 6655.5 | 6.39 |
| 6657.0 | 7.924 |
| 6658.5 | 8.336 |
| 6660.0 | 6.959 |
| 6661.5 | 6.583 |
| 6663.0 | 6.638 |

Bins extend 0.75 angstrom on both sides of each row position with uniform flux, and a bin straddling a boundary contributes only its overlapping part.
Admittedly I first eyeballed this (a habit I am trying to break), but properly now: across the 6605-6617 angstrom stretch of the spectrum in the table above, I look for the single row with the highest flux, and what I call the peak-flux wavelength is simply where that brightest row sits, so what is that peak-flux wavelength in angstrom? 6609.0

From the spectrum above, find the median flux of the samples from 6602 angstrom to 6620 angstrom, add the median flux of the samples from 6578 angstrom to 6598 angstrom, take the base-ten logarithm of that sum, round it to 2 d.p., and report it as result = 1.09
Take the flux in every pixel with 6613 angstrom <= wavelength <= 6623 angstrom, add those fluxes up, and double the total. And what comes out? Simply 90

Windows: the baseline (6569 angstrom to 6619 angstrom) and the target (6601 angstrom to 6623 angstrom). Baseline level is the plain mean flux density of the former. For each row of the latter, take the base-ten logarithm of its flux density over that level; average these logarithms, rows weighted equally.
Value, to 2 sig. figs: -0.14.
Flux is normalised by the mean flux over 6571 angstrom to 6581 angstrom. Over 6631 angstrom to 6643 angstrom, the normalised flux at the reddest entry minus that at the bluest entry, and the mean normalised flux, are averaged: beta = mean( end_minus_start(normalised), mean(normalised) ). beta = 0.5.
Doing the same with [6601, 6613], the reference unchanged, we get 0.3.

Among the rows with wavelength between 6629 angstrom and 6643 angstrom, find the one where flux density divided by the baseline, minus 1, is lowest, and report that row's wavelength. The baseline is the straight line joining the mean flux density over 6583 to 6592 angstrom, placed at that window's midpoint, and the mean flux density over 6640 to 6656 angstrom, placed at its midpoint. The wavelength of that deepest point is 6631.5 angstrom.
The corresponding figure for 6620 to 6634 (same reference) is 6631.5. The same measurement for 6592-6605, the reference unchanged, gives 6603.0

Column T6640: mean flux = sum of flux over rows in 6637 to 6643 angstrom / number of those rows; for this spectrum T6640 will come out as 5.5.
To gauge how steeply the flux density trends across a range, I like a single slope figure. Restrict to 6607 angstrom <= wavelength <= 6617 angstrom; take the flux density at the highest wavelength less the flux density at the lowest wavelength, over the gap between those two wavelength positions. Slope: 0.2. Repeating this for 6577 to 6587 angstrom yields 0.7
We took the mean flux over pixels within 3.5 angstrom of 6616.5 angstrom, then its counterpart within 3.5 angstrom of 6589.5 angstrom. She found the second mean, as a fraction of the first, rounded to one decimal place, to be 1.1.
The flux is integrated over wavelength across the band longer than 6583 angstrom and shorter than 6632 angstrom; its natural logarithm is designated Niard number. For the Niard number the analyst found 5.9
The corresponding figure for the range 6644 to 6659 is 4.6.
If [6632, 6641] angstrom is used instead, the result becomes 3.9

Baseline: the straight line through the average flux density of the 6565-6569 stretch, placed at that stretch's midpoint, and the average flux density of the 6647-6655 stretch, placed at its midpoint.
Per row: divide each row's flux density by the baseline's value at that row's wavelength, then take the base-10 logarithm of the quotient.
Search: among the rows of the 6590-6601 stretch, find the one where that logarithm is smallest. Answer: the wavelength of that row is 6597.0 angstrom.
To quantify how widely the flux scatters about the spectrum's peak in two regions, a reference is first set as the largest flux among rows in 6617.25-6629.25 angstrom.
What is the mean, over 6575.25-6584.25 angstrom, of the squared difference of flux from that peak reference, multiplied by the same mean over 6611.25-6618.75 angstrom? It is 677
